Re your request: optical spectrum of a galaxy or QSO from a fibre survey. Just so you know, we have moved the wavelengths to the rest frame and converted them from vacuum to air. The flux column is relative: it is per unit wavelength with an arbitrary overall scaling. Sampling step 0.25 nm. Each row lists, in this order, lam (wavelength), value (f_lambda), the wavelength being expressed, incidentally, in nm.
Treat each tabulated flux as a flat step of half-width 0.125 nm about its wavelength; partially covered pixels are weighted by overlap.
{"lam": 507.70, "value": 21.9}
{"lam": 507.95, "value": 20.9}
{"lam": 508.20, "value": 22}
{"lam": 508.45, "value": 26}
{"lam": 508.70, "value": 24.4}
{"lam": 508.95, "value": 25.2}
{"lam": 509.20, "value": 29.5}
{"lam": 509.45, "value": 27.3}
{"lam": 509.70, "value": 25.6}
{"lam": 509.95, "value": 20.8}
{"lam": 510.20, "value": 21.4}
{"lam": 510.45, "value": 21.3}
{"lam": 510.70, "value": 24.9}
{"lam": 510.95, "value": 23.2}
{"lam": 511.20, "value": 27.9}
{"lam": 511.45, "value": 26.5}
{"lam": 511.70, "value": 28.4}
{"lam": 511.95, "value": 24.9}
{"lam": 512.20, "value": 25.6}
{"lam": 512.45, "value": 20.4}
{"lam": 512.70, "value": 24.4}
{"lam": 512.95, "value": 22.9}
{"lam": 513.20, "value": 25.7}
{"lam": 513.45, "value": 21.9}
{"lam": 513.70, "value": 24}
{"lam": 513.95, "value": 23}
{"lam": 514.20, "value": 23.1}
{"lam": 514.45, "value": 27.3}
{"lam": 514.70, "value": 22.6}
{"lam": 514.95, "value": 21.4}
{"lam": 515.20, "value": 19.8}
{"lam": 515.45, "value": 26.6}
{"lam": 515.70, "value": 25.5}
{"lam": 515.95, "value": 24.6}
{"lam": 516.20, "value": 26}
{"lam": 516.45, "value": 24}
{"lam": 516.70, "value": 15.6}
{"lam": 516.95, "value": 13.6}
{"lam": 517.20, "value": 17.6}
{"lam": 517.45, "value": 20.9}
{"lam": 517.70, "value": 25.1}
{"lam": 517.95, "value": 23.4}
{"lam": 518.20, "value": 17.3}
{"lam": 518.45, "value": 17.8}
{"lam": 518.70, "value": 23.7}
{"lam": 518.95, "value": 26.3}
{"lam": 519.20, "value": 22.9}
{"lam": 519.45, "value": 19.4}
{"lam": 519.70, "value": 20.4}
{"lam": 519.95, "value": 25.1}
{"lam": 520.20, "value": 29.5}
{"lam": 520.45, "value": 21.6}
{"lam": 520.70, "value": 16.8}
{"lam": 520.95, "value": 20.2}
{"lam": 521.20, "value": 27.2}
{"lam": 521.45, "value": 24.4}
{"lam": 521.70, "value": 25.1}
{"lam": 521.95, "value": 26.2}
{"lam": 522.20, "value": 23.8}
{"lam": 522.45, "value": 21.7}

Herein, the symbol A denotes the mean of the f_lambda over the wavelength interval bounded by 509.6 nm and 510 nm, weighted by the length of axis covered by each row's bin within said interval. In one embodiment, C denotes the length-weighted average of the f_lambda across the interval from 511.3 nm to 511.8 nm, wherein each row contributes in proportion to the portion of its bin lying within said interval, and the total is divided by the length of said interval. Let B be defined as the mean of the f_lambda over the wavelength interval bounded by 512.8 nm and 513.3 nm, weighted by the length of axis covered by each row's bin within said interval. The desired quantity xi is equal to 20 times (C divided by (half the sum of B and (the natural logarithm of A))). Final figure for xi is 40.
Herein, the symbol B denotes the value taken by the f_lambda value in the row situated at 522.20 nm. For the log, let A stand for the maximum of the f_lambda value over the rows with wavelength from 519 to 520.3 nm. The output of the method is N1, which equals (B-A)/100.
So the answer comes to -0.06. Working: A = 29.5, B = 23.8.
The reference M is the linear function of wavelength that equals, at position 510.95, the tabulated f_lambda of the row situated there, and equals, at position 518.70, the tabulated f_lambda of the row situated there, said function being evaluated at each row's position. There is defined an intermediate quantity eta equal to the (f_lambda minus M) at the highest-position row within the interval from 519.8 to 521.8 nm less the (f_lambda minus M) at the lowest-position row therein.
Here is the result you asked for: 0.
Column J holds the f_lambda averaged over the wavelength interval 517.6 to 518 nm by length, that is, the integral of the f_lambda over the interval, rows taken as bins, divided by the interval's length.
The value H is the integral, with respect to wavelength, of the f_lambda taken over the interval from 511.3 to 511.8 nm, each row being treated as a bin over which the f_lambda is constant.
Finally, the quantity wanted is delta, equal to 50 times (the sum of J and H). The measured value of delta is 1903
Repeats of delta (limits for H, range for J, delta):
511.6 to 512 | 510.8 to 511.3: 1807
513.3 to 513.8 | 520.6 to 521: 1490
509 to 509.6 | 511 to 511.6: 2174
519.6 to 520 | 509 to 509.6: 1843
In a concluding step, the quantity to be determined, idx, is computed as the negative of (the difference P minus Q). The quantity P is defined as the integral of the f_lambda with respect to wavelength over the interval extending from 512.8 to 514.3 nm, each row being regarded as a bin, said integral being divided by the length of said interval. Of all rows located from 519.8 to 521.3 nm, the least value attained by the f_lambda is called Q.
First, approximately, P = 23.5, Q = 16.8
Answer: -7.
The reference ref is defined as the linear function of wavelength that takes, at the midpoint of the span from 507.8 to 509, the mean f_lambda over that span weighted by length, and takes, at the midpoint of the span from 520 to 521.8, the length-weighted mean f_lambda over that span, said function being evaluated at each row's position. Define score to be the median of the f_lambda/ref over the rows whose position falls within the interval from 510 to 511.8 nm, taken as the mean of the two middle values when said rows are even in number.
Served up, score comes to 1.06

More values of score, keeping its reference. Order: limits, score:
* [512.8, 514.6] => 0.98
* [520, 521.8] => 1.03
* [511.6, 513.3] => 1.06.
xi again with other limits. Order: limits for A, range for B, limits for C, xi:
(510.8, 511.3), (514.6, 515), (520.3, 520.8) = 31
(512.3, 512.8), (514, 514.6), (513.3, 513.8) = 33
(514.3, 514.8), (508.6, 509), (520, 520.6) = 36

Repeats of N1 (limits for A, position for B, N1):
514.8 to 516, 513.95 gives -0.04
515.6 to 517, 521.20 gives 0.01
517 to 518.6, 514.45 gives 0.02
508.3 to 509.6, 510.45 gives -0.08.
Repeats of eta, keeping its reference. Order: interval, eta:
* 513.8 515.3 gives -3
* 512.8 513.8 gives 1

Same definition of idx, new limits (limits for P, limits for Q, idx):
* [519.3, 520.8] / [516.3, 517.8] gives -9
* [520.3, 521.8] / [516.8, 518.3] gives -9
